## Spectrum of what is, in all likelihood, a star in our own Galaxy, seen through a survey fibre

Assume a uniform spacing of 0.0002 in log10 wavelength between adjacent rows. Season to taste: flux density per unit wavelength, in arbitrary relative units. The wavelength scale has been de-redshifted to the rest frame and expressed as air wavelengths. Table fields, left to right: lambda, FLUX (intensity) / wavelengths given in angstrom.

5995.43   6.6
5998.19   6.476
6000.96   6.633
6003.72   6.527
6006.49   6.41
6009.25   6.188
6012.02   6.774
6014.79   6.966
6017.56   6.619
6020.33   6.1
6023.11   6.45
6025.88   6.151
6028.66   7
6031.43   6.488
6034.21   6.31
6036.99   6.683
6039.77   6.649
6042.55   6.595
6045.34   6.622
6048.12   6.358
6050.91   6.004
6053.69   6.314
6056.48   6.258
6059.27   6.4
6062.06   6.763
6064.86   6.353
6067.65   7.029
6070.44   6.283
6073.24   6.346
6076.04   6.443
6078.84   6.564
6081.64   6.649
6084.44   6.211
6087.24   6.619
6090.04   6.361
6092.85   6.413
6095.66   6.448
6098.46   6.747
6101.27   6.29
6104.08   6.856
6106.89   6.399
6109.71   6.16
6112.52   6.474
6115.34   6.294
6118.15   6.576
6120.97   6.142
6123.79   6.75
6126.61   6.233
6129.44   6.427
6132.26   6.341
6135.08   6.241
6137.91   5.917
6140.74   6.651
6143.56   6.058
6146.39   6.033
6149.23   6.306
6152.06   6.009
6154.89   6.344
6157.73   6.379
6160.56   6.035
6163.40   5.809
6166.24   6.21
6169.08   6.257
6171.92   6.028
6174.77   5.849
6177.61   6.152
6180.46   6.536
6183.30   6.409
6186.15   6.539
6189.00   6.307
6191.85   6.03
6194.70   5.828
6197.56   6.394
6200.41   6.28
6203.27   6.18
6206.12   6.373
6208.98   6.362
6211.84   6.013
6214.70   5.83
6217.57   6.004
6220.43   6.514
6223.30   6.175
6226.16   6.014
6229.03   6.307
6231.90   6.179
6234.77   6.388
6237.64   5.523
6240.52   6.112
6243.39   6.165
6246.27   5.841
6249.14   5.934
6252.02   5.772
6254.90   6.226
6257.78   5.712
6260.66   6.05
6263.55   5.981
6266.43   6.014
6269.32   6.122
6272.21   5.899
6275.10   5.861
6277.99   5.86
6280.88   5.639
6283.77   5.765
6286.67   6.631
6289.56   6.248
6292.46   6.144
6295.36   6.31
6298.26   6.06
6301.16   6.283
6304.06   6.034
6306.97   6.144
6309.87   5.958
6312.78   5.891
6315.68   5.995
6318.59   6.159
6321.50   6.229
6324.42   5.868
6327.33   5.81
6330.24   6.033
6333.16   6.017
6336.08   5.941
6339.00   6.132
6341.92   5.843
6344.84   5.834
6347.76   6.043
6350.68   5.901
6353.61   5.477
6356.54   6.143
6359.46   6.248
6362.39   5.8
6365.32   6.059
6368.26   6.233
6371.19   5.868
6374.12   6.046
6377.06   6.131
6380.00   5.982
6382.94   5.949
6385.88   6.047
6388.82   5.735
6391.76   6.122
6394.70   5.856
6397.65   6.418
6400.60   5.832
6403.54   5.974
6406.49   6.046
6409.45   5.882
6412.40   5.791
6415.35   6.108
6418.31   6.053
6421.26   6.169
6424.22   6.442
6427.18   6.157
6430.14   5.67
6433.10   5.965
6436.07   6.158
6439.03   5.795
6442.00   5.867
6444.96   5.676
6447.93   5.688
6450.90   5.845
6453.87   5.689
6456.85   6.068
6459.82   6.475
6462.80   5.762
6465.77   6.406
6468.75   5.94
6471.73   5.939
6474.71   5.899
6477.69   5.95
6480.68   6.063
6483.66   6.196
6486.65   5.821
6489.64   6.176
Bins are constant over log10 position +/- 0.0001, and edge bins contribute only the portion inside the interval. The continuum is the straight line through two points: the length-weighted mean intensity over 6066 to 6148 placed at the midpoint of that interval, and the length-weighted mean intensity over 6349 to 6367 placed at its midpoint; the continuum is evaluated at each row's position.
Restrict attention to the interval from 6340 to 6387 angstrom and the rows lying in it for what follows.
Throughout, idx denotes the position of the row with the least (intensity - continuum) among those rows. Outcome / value 6353.61 angstrom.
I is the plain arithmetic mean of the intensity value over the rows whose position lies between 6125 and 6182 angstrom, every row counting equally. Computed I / 6.19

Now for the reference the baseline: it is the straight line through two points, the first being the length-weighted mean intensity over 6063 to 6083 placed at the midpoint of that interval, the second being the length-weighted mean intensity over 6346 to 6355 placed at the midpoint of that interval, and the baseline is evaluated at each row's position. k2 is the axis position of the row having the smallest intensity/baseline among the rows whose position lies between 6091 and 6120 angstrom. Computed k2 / 6109.71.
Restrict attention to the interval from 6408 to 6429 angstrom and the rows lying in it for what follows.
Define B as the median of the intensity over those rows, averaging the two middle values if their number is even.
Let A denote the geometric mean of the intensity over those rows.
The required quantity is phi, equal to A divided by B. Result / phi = 1.00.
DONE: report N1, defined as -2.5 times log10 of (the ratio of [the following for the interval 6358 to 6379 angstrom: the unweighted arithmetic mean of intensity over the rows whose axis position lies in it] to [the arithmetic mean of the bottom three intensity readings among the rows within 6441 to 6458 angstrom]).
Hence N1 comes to -0.07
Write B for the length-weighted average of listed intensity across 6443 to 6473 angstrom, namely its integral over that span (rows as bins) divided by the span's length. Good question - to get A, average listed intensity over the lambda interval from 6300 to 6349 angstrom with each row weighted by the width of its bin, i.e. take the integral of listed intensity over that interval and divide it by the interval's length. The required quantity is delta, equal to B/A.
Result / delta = 0.99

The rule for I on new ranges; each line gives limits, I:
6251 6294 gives 5.99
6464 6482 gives 6.03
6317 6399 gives 6.00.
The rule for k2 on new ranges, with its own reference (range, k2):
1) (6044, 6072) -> 6050.91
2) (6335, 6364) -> 6353.61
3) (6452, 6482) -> 6453.87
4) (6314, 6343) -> 6327.33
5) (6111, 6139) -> 6137.91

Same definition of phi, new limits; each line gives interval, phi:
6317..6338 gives 1.00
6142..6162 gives 1.02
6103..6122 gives 1.00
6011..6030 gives 0.99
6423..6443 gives 1.01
